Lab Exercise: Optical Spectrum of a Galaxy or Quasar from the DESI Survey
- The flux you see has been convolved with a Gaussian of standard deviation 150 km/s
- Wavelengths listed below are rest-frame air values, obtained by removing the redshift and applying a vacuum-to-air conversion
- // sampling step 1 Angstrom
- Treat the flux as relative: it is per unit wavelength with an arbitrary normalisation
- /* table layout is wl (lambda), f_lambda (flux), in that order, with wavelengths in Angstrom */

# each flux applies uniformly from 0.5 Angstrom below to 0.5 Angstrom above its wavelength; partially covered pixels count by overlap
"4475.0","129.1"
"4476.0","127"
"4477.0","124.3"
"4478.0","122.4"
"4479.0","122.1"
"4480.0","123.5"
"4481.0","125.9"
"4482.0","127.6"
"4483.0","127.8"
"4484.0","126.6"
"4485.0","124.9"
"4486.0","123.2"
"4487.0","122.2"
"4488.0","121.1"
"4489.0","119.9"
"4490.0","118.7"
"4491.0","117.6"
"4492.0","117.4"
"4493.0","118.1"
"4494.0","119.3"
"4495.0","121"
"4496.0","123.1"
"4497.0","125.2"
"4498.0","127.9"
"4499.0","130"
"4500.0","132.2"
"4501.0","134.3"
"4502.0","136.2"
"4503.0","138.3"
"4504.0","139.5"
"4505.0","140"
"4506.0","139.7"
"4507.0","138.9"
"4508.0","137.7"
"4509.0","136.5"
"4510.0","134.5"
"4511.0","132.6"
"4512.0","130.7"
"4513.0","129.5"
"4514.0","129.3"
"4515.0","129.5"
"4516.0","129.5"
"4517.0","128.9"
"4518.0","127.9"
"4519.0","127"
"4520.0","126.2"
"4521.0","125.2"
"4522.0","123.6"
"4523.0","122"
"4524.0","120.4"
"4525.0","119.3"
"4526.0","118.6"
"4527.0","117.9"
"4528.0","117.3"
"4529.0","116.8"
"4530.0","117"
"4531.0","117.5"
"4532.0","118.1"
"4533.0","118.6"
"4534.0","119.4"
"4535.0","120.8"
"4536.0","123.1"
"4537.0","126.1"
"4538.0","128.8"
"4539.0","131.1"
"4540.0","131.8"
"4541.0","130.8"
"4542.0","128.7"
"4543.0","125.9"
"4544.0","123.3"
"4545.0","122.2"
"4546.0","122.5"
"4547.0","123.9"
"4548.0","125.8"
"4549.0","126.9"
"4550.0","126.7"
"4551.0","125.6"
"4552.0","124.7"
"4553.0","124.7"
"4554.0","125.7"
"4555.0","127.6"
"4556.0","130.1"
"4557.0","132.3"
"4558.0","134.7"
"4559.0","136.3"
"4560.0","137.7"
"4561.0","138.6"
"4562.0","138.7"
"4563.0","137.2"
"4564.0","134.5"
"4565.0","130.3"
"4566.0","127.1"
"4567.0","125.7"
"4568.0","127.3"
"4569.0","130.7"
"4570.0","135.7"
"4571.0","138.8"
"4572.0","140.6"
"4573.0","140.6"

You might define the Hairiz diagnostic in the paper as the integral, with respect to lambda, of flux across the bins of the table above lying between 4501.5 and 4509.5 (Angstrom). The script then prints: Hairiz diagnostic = 1107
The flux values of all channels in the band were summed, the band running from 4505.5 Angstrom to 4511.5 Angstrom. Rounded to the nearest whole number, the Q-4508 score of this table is 820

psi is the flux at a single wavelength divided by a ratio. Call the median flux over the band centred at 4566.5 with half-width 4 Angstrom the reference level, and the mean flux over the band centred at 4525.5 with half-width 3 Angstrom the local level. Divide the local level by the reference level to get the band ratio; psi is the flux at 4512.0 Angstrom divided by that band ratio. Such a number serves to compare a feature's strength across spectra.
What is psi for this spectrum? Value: 143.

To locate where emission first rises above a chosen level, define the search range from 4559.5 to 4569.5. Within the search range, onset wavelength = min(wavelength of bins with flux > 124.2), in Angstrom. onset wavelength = 4560.0 Angstrom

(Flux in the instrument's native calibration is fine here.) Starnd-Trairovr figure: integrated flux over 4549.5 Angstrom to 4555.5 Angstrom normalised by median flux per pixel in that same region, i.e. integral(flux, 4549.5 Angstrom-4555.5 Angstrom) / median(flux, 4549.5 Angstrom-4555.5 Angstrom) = 6.009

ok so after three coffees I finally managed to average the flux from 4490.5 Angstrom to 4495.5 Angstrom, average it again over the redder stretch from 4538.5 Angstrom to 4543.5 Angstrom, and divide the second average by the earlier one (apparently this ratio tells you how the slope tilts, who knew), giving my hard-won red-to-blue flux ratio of 1.09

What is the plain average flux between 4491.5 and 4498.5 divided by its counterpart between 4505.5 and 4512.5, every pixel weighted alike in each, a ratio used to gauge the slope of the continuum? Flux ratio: 0.90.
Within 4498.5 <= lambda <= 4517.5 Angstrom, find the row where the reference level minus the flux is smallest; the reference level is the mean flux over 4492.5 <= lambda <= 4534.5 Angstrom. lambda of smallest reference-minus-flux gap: 4505.0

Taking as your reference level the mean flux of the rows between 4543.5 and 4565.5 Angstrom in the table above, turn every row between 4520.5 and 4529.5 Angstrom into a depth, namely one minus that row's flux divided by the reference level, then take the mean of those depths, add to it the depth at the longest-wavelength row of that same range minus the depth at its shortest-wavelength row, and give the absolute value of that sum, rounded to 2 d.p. 0.14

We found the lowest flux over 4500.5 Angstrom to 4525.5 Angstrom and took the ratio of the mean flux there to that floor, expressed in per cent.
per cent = 110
